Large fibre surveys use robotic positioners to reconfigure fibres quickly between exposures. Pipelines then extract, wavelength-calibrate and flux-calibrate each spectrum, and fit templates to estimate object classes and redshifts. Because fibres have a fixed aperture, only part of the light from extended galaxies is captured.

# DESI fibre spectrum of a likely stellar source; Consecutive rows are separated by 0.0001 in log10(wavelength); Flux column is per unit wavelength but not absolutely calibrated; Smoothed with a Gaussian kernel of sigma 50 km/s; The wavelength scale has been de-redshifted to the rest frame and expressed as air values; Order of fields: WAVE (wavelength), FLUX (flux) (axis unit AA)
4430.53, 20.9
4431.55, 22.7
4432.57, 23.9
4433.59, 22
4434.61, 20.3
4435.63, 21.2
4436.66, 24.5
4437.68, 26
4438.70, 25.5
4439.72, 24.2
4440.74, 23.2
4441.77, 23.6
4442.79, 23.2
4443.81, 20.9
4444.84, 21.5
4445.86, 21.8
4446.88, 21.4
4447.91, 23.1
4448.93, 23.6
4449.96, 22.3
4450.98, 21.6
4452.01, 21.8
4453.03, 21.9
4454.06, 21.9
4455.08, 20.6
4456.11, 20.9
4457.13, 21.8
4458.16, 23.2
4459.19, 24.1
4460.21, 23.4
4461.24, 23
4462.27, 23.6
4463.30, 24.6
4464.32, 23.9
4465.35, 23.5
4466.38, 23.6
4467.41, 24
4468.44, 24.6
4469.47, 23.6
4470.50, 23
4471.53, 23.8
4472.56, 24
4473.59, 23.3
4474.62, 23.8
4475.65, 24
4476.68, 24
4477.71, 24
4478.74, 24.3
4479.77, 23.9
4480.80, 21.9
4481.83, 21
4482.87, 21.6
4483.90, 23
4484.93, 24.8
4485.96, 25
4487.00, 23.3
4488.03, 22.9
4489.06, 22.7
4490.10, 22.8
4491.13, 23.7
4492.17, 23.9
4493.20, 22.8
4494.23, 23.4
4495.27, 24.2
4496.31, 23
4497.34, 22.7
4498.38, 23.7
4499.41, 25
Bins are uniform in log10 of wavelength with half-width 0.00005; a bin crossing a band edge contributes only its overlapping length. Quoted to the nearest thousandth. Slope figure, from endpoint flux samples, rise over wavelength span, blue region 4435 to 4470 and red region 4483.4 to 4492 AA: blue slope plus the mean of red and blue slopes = 0.155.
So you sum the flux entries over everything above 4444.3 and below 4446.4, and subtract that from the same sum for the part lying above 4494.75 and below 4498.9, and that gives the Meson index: 50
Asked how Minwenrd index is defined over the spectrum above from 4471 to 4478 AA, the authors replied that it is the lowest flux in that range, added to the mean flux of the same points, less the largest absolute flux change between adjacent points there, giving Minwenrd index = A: 46.4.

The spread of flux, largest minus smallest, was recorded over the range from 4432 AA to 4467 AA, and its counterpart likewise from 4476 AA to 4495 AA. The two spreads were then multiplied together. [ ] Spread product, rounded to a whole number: 23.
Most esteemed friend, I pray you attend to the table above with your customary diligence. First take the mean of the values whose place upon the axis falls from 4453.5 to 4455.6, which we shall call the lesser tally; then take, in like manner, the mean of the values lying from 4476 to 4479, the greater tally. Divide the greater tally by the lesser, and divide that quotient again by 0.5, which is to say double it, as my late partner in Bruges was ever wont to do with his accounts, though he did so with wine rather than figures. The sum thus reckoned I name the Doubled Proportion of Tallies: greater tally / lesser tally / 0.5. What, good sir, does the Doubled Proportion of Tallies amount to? 2.27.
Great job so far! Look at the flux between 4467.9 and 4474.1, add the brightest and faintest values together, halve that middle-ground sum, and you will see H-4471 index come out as 23.8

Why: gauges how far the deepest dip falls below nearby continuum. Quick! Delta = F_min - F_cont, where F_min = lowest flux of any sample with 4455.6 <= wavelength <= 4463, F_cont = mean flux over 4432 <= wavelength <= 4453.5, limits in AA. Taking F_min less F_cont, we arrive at -1.8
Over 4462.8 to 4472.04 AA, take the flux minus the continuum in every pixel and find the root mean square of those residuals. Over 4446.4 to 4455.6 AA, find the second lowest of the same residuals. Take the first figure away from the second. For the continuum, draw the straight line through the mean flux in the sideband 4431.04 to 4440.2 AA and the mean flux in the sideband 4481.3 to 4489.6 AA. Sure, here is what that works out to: -2.73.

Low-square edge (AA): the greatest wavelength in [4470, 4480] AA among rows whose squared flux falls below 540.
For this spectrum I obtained 4470.50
